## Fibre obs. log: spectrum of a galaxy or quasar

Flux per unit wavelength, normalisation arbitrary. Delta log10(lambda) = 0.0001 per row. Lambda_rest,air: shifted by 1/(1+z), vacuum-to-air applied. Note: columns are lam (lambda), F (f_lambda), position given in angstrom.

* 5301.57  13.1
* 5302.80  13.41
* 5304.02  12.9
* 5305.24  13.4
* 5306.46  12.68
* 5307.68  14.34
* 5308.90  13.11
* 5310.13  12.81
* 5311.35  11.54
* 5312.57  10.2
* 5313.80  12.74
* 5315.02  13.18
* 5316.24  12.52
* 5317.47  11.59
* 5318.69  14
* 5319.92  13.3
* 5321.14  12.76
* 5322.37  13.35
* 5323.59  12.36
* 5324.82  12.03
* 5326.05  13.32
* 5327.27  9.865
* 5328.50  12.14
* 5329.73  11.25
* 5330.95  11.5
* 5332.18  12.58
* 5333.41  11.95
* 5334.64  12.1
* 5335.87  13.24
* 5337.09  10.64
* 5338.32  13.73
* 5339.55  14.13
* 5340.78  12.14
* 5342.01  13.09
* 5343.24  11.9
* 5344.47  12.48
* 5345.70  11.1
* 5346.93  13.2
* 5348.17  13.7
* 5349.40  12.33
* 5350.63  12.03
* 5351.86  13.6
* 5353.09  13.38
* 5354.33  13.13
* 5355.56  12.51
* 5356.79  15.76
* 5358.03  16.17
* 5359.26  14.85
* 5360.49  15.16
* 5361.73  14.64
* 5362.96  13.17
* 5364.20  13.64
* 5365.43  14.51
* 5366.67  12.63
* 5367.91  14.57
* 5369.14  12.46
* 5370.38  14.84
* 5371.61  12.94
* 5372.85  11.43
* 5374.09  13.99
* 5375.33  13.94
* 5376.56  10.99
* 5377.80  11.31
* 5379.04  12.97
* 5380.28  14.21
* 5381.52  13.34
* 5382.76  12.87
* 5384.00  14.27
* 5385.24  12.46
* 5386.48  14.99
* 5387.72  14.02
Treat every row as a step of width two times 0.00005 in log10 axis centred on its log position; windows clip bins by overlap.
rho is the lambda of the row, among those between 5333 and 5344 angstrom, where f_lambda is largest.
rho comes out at 5339.55 angstrom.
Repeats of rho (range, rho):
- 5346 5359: 5358.03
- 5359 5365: 5360.49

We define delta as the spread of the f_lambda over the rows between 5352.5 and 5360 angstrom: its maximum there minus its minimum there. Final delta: 3.66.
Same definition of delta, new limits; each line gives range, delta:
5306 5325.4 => 4.14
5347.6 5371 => 4.14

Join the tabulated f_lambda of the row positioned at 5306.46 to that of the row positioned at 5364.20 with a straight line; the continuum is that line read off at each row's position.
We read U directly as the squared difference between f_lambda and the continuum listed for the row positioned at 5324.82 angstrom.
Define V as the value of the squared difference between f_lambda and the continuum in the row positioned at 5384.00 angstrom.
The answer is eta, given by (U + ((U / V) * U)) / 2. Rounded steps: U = 1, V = 0.1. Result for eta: 5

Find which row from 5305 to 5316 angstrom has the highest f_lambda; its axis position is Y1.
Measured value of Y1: 5307.68 angstrom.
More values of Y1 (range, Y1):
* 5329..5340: 5339.55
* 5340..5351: 5348.17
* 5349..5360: 5358.03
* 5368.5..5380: 5370.38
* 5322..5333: 5322.37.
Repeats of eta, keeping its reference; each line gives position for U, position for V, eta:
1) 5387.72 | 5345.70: 0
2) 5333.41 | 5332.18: 4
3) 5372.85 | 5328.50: 21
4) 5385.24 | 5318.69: 3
